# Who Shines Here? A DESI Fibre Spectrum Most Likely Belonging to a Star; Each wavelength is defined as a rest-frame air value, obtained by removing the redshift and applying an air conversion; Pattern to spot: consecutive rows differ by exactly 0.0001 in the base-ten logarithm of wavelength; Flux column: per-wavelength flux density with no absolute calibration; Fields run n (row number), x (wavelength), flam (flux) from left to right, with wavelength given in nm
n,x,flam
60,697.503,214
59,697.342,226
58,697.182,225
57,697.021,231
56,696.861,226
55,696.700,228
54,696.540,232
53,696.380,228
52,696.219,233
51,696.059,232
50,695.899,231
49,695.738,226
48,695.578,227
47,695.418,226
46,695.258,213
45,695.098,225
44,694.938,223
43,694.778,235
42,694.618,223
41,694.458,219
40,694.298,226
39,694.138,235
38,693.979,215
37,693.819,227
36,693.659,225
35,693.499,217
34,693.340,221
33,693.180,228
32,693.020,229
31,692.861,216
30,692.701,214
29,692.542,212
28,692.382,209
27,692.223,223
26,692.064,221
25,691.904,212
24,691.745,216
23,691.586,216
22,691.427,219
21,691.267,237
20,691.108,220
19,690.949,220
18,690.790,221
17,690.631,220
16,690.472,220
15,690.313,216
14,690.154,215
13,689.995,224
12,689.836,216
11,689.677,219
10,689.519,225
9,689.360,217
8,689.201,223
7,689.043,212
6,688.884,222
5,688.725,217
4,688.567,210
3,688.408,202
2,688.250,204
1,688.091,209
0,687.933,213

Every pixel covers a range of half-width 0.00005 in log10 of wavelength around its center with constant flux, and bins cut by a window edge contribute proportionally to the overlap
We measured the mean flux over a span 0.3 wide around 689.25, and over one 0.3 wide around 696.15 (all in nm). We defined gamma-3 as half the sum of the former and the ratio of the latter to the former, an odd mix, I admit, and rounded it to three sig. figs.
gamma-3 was 111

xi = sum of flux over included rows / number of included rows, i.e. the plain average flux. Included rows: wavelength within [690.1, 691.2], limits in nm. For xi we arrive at 219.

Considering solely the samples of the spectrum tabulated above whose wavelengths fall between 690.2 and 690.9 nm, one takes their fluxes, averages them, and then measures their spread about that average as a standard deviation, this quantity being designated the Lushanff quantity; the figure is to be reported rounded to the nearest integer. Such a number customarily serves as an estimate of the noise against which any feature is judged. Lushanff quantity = 2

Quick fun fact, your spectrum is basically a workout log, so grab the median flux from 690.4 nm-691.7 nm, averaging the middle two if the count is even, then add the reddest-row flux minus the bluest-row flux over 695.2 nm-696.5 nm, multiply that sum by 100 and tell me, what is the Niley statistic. 23500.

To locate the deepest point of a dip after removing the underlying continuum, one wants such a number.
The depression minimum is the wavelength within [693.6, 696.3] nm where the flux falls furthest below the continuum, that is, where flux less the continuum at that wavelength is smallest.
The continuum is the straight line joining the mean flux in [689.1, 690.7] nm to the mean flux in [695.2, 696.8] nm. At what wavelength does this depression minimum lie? 695.258 nm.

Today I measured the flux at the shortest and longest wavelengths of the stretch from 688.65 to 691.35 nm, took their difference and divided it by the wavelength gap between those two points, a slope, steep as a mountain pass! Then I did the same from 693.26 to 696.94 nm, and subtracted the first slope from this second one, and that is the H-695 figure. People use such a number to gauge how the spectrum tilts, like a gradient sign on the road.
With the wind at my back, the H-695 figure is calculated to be -6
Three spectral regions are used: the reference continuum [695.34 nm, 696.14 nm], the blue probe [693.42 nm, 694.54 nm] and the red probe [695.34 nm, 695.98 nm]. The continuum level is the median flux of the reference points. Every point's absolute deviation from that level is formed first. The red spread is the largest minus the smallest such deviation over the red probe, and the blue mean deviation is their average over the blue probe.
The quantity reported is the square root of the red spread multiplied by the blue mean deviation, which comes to 5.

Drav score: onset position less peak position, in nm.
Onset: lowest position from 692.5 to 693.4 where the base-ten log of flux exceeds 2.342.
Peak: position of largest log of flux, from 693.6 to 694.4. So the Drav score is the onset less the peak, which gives -1.12 nm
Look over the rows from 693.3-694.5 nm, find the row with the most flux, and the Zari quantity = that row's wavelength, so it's 694.138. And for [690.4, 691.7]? 691.267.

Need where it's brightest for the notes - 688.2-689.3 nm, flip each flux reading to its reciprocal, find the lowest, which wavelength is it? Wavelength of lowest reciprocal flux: 689.201 nm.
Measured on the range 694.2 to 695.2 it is 694.778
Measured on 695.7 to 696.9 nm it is 696.219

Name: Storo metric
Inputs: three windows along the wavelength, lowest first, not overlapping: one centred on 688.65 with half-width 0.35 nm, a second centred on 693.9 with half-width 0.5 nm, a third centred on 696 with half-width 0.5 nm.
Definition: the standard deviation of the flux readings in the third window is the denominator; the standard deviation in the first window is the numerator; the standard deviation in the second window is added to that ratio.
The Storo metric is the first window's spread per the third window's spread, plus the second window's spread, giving 10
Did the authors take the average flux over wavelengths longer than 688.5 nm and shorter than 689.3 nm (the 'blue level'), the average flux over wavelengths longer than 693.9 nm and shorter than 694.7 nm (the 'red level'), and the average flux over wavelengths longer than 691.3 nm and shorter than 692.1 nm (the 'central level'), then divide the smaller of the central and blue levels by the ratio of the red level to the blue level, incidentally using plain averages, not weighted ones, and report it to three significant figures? 210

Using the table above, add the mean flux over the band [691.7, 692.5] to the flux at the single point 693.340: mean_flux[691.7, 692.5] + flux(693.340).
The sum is 437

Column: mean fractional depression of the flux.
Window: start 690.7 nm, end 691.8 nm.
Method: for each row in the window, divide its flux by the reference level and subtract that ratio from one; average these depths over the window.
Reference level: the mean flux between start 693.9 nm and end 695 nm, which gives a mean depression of 0.017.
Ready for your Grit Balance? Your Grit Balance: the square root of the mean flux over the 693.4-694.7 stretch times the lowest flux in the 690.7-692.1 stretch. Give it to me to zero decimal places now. 218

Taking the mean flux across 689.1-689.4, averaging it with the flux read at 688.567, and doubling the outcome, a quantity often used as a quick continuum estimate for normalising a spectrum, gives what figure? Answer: 430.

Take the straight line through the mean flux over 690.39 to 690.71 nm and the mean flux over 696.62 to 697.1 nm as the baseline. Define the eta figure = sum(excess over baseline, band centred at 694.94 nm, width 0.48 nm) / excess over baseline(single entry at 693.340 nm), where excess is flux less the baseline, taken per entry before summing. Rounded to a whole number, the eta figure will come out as -2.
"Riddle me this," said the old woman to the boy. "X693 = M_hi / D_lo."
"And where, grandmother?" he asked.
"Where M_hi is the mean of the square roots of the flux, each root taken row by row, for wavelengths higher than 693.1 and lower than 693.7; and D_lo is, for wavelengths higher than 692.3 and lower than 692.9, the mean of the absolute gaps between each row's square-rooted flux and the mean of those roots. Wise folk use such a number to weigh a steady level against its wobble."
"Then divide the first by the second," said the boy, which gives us 193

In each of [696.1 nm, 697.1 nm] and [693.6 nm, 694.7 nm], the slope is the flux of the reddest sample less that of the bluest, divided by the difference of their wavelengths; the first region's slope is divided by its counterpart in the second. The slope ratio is 1.2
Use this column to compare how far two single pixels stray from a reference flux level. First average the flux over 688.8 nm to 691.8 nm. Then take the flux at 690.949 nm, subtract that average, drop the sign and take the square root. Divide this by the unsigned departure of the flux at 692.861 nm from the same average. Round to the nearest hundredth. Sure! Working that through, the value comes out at 0.08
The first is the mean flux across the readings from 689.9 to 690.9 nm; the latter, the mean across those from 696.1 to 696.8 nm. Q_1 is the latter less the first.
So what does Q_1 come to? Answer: 10.9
